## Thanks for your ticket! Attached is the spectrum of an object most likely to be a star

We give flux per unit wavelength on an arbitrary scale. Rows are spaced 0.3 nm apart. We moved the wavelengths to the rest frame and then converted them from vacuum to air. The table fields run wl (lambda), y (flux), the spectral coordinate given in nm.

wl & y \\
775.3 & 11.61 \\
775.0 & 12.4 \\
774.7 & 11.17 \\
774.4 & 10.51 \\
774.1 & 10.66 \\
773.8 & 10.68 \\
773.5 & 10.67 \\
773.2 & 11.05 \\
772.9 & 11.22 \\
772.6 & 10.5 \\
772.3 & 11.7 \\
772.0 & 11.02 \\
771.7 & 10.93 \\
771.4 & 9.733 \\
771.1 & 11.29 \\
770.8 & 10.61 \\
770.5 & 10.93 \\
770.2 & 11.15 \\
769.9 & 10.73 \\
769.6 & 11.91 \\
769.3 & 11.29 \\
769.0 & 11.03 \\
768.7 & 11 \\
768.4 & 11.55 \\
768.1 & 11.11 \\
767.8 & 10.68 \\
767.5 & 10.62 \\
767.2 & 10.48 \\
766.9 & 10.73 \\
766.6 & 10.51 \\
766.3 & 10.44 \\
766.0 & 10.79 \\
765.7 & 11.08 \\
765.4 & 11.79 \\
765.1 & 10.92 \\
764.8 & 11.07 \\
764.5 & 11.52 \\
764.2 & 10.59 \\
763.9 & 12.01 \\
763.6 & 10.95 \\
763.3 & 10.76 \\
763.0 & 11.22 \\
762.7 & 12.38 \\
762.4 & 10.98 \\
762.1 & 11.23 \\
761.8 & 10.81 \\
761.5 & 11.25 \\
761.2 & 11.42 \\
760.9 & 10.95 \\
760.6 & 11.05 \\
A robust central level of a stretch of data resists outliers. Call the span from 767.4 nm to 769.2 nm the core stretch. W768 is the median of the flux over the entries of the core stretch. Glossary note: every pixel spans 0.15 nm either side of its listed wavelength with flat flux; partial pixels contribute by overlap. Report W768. 11.0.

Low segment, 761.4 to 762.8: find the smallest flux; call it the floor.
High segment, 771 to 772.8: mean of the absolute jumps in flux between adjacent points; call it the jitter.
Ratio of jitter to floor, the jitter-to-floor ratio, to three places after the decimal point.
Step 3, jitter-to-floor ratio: 0.087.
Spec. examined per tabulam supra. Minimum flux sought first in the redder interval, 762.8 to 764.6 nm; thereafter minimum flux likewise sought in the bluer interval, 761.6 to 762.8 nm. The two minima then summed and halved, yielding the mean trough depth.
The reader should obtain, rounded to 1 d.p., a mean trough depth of 10.7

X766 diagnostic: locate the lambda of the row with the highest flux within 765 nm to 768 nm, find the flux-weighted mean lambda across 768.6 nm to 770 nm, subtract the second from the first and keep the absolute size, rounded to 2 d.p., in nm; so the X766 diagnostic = 3.90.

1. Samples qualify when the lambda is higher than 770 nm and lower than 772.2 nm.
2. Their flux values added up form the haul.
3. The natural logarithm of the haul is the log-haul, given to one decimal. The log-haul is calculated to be 4.3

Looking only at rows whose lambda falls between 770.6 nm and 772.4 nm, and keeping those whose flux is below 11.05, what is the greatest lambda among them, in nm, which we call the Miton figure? 772.0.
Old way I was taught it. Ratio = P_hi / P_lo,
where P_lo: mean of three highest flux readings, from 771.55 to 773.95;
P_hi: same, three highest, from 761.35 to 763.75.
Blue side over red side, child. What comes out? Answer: 1.03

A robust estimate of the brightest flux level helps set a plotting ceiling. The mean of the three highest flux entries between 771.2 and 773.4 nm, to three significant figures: 11.3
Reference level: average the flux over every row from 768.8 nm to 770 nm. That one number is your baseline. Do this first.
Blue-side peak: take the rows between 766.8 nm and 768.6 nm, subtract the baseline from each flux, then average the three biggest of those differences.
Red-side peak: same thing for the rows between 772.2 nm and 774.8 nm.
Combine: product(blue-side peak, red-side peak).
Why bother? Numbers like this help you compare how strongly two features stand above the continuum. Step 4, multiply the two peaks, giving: -0.01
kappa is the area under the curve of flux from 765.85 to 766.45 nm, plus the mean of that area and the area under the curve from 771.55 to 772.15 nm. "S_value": 13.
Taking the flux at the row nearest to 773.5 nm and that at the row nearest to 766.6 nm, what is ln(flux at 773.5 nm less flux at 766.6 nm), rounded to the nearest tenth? -1.8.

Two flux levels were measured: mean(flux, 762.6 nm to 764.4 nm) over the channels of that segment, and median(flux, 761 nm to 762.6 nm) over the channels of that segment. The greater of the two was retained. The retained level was 11.3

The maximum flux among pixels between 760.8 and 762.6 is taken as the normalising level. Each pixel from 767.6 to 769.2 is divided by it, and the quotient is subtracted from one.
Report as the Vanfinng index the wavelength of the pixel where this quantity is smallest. 768.4 nm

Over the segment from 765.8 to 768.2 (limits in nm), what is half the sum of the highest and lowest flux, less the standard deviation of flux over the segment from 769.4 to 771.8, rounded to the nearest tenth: 10.2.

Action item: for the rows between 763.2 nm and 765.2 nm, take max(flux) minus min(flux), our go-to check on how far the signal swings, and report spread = 1.42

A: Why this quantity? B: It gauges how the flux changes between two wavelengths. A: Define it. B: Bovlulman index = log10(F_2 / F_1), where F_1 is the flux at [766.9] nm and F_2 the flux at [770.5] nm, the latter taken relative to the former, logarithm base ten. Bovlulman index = 0.008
